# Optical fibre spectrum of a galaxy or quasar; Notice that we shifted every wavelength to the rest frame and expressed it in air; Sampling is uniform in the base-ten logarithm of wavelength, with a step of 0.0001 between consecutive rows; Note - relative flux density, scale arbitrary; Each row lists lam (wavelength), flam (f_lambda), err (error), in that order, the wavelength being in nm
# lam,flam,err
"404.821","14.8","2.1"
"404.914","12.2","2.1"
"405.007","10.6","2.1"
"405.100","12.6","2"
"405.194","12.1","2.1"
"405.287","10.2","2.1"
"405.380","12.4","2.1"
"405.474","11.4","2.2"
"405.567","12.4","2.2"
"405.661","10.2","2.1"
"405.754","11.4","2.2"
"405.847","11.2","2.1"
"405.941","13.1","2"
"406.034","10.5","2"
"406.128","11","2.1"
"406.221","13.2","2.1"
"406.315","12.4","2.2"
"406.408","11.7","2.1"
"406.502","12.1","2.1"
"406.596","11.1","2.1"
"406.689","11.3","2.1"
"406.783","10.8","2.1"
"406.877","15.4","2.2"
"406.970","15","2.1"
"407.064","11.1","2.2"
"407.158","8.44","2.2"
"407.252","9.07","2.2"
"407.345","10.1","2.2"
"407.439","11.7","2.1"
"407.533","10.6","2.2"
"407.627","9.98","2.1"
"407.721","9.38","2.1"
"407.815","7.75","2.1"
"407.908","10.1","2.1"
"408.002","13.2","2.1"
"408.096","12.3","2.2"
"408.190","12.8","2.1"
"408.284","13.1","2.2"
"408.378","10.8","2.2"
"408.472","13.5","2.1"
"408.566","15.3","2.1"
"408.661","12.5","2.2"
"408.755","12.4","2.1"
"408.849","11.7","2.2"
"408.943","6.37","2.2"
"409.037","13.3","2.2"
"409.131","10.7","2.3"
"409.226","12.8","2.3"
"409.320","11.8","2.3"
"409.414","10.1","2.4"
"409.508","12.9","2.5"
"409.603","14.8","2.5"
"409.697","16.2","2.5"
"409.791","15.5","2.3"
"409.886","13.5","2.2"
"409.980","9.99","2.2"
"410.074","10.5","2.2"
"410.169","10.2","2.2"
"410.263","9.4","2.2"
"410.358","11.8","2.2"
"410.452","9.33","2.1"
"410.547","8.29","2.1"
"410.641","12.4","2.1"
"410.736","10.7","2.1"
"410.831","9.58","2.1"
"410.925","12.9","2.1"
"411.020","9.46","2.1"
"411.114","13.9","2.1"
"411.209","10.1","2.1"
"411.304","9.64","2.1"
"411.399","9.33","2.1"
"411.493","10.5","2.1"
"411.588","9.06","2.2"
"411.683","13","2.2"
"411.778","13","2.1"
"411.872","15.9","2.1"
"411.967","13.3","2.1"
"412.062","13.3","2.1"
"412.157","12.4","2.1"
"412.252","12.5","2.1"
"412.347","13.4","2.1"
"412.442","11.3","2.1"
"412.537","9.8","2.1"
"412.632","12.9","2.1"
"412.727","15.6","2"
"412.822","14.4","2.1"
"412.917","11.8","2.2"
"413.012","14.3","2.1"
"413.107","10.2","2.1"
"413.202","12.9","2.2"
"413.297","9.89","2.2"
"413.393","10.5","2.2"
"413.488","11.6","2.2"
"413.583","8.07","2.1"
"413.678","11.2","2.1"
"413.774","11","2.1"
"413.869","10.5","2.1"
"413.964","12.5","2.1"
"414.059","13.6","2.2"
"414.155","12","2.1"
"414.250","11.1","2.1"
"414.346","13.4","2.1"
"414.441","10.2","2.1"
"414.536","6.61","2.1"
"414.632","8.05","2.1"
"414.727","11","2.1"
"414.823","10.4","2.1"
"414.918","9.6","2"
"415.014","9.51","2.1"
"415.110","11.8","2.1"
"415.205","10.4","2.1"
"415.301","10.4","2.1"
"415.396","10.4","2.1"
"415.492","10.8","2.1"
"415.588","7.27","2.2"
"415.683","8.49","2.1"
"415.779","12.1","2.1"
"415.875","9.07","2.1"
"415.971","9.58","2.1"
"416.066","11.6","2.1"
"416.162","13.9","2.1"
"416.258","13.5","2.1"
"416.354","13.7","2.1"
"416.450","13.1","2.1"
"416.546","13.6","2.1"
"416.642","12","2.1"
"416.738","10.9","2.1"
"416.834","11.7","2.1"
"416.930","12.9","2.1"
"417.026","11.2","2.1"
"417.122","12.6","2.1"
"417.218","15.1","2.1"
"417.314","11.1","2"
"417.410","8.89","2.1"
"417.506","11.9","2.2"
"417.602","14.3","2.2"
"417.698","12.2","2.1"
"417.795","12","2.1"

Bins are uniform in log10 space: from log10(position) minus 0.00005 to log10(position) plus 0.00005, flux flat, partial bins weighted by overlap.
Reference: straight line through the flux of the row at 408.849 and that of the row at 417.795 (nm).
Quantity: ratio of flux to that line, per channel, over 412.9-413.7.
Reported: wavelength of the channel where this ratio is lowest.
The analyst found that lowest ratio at 413.583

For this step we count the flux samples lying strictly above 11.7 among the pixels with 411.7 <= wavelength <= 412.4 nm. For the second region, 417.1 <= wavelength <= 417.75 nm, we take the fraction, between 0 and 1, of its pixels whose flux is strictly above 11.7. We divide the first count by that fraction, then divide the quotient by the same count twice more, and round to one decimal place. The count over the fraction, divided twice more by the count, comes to 0.2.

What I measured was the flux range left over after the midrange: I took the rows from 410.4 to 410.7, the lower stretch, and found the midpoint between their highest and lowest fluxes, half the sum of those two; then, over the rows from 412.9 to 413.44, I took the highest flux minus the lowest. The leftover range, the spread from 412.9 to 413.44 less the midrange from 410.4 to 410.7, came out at -6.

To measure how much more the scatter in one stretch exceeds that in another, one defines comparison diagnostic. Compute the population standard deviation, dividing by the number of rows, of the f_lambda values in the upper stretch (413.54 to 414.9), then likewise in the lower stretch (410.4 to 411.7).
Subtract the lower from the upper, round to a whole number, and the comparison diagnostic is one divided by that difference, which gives 4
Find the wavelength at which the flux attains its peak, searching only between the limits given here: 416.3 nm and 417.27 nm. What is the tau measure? 417.218 nm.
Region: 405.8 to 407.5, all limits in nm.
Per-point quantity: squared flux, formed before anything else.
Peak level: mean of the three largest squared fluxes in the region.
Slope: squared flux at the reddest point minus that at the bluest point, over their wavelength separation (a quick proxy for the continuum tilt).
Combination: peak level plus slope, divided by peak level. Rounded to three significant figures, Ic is 1.03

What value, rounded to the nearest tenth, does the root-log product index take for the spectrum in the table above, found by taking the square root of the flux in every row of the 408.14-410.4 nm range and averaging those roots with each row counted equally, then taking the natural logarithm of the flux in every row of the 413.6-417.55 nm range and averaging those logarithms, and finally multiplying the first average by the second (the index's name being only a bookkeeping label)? 8.3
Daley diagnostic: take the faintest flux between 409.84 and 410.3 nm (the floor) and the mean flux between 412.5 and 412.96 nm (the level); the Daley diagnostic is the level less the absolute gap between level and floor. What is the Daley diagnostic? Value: 9.4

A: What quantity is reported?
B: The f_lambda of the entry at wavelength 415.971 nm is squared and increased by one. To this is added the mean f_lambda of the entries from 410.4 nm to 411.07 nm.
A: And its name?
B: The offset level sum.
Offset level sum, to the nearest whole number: 103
